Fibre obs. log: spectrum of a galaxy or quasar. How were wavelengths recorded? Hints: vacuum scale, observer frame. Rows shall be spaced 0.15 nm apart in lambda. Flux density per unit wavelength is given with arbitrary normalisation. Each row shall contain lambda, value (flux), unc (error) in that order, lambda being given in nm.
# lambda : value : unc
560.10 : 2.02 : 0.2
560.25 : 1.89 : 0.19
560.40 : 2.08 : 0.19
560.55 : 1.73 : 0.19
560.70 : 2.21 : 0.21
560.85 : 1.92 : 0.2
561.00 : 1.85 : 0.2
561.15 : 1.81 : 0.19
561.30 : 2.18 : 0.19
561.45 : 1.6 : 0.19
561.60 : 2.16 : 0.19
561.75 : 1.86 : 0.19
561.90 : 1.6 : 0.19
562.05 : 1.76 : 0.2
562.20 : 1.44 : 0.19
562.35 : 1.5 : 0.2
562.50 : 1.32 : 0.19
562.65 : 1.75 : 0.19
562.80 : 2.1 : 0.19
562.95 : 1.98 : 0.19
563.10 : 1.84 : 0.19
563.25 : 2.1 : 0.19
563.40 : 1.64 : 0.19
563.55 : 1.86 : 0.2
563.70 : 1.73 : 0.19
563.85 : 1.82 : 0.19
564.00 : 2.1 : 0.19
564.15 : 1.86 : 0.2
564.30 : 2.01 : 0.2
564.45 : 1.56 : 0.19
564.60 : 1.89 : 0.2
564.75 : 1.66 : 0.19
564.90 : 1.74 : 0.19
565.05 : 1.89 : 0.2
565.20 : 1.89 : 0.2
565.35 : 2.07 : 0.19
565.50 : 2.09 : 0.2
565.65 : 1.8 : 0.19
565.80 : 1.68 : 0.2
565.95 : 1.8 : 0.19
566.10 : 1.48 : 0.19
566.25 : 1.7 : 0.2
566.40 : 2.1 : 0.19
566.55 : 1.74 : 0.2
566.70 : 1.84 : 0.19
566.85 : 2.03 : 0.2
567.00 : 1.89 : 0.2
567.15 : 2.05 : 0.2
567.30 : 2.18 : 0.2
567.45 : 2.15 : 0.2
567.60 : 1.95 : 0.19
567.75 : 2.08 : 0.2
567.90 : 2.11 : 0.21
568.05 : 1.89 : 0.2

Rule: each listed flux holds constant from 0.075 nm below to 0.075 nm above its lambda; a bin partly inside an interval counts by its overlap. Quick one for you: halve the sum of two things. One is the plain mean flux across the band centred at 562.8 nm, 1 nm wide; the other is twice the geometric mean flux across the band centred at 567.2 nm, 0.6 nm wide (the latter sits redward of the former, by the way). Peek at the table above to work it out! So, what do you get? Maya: 2.96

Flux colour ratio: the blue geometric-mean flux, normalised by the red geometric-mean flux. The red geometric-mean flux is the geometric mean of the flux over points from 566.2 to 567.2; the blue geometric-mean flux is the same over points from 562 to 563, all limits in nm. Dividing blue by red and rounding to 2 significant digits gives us 0.88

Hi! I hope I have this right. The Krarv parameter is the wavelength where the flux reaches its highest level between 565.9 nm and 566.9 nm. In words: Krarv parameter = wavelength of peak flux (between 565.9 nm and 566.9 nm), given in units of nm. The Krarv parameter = 566.40 nm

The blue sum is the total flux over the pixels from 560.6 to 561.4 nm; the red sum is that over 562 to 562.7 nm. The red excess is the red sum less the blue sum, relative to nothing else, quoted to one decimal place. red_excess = -2.2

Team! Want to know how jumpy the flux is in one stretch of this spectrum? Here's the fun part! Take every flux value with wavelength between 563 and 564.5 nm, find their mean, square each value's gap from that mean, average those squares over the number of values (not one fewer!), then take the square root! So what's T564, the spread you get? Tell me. 0.17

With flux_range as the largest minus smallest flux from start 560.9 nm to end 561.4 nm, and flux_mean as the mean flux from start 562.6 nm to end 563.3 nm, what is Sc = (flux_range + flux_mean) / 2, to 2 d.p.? 1.16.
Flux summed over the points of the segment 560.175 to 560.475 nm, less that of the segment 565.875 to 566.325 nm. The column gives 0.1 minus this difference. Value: 1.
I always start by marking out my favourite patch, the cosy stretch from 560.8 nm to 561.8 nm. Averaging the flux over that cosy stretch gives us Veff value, 1.91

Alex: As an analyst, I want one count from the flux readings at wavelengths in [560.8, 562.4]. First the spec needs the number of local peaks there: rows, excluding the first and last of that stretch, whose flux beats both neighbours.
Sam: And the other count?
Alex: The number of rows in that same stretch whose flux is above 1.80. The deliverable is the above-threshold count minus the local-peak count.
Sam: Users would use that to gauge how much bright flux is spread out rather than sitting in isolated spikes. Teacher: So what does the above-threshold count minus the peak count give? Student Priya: 3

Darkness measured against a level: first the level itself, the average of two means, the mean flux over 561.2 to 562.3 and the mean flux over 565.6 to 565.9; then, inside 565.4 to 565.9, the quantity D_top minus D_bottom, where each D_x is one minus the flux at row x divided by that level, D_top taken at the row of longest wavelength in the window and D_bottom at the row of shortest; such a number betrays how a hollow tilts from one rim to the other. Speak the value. 0.23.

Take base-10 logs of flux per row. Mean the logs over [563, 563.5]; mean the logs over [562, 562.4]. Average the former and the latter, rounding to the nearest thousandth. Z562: 0.230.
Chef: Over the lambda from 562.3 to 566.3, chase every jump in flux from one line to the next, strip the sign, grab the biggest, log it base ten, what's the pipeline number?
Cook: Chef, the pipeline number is -0.34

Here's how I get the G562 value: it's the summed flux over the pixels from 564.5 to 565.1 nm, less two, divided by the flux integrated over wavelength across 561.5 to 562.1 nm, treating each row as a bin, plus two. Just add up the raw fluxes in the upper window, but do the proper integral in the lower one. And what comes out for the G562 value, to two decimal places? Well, 1.67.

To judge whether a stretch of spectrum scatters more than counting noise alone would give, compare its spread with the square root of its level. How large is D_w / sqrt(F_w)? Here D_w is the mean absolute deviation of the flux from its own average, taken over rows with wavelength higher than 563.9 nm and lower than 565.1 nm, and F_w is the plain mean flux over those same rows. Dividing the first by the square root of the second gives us 0.103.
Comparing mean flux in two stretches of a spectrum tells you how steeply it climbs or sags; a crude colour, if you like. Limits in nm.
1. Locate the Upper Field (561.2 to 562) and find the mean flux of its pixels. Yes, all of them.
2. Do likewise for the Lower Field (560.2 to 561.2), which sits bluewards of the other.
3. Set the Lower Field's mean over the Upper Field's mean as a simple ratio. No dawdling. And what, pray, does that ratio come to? 1.03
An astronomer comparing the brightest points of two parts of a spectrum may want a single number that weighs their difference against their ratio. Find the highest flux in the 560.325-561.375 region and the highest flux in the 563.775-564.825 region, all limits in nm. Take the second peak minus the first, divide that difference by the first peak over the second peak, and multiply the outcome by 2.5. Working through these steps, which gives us -0.26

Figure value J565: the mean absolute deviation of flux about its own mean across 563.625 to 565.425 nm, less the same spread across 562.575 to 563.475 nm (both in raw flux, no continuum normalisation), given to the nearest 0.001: -0.034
